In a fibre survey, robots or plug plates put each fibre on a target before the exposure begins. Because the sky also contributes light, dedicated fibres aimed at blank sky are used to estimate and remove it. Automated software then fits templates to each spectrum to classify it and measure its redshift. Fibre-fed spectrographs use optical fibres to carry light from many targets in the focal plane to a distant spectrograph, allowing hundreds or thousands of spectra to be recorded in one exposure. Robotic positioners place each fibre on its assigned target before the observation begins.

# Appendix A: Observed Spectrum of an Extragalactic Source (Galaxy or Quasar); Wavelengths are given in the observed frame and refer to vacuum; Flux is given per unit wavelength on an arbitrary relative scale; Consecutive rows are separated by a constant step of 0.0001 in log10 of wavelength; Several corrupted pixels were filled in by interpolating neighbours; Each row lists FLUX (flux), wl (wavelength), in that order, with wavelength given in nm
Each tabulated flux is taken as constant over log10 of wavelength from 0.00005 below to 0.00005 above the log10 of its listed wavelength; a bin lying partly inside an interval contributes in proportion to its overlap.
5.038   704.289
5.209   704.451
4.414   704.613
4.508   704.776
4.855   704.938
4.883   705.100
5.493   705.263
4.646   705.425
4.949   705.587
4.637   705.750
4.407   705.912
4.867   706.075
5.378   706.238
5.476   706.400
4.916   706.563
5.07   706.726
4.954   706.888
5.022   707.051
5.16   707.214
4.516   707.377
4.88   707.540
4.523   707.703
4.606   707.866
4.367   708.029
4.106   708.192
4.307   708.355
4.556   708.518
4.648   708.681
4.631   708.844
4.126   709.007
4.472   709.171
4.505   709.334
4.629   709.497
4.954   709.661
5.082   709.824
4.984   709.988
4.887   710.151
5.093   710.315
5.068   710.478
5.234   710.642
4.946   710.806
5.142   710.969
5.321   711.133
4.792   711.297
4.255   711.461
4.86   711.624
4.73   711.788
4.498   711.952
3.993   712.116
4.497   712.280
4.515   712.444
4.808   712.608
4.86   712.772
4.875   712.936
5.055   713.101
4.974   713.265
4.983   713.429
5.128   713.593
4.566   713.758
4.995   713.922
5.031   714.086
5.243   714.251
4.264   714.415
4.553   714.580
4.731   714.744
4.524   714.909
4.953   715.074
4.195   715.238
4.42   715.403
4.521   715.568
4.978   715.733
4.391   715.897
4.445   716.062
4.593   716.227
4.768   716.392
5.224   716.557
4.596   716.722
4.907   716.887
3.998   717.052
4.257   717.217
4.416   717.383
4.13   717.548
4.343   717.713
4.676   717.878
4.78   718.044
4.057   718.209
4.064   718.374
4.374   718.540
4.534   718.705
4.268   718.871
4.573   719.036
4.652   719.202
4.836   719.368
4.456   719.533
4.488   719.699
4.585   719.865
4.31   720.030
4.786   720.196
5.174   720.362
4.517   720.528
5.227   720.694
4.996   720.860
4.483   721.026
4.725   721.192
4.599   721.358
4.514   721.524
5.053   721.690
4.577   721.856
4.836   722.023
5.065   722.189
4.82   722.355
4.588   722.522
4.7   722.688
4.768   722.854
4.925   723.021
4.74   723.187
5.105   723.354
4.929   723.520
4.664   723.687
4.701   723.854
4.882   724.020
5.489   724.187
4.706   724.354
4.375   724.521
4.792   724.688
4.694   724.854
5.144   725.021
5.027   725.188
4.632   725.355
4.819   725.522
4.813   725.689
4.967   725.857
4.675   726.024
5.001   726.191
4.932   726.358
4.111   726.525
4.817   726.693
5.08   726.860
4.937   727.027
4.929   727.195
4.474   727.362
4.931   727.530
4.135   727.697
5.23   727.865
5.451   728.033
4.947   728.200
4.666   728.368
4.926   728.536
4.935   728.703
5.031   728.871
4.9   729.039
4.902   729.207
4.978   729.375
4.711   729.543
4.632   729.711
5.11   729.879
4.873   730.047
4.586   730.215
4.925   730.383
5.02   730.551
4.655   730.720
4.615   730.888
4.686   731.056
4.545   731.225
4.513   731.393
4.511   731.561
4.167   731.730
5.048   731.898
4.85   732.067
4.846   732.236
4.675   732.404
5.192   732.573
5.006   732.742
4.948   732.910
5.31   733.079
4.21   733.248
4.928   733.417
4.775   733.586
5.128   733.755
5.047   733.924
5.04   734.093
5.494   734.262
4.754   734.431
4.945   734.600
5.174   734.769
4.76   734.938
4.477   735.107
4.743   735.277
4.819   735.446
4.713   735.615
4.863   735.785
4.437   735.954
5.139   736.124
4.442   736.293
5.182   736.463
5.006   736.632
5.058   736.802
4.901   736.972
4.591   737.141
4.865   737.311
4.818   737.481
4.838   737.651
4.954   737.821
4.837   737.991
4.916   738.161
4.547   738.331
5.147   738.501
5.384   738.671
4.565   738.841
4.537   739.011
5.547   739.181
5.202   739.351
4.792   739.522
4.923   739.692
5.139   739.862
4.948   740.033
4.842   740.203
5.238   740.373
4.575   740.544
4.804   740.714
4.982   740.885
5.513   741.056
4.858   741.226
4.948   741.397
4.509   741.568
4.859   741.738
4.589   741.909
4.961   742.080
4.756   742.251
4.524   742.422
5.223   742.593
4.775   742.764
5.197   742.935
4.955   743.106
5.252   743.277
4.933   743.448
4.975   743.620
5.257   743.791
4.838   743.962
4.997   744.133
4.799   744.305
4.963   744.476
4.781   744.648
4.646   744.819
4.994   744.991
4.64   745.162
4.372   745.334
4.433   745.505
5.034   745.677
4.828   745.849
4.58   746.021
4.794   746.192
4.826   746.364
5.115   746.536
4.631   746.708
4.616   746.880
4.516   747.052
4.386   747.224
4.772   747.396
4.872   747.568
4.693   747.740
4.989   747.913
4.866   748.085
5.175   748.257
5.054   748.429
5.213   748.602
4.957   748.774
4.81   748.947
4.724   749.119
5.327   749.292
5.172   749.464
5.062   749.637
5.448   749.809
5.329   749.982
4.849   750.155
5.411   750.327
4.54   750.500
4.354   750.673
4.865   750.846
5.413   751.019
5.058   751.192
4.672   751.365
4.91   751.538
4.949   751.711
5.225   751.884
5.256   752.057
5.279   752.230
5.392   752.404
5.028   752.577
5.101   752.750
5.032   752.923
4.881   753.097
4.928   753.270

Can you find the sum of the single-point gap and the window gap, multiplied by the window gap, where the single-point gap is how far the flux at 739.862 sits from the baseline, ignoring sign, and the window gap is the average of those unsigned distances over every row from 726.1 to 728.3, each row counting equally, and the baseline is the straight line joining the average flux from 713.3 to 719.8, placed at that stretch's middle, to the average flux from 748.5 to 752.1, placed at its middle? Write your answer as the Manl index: 0.20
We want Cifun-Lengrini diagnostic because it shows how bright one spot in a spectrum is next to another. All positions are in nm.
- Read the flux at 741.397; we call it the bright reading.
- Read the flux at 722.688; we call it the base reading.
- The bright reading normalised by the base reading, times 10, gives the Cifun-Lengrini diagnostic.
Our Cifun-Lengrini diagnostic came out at 10.5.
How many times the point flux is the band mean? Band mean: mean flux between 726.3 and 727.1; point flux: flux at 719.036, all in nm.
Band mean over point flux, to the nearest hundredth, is 1.04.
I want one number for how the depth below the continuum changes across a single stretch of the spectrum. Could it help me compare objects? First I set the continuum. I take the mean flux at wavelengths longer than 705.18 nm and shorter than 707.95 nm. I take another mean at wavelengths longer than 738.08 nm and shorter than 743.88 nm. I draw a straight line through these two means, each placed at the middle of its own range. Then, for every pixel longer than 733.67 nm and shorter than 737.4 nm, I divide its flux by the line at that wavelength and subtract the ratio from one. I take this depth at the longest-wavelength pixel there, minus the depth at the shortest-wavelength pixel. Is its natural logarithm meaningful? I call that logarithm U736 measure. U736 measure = -2.92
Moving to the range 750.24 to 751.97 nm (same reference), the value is -3.27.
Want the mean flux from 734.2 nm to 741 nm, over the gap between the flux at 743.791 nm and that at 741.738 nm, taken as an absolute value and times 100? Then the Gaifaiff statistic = 1231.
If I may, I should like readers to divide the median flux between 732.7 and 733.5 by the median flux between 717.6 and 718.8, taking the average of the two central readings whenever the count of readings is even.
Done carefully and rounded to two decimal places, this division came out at 1.13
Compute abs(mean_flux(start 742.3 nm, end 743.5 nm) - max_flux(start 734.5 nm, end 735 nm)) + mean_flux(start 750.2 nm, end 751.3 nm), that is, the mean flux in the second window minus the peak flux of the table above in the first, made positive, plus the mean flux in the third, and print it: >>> 5.13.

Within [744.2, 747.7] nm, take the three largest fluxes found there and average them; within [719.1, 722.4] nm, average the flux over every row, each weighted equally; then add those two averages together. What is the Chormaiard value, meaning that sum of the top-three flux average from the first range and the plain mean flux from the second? 9.8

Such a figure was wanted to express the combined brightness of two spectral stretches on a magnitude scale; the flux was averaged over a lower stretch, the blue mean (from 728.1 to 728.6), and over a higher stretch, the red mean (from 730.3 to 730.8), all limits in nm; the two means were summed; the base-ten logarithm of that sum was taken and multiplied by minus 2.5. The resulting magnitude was -2.47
